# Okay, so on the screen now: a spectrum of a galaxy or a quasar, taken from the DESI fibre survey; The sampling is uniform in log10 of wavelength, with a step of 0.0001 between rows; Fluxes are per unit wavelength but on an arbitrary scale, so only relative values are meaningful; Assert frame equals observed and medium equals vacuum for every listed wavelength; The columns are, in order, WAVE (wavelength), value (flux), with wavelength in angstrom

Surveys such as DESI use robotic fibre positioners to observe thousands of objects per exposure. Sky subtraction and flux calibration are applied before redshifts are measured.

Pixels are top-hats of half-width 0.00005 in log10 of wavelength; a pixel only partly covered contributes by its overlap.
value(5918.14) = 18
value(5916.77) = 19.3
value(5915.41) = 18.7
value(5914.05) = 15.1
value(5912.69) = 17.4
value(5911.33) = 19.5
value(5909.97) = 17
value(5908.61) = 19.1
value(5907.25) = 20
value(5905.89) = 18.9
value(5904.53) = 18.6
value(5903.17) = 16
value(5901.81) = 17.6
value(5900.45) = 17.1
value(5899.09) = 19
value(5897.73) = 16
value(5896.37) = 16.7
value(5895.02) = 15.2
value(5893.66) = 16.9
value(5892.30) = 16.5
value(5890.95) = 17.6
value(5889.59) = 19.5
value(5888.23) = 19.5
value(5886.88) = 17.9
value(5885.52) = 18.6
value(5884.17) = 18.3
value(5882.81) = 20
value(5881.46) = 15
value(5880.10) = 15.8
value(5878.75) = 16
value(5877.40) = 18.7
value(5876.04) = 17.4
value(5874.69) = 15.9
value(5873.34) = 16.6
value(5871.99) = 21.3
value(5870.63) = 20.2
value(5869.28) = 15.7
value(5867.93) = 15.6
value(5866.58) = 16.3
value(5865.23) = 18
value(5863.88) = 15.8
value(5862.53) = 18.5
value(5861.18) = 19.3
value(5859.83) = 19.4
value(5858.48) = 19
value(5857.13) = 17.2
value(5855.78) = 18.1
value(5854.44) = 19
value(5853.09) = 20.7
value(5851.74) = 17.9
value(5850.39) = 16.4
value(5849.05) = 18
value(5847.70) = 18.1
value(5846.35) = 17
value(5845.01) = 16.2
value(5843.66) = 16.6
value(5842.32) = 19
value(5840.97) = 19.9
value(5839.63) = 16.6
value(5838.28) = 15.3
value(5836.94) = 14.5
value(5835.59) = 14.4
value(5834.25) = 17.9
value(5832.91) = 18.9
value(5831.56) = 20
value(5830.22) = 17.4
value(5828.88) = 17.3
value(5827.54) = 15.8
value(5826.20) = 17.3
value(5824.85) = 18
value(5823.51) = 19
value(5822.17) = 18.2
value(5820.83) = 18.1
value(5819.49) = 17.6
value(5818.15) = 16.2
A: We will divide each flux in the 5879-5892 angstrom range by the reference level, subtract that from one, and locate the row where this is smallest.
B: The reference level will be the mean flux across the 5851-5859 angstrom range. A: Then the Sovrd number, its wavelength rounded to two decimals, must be 5882.81 angstrom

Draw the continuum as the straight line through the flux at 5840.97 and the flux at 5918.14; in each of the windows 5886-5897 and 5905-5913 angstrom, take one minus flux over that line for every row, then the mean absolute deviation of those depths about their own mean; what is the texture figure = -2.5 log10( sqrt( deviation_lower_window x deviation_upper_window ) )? 3.16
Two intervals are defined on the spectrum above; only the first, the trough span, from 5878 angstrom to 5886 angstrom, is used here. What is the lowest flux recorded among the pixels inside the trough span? 15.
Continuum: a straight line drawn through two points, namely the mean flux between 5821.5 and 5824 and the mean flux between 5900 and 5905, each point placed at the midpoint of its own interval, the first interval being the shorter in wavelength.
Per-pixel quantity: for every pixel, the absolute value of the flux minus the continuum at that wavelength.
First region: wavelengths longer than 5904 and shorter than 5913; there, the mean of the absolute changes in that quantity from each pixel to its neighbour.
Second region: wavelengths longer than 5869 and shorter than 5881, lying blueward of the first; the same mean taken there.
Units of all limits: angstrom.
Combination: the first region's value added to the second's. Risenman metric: 2.3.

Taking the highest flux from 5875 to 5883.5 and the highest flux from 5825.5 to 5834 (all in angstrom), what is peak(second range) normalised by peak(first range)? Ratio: 1.00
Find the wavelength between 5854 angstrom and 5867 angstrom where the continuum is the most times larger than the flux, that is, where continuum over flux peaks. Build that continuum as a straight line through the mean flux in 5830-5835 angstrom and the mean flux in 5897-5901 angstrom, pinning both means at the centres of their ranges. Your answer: 5863.88 angstrom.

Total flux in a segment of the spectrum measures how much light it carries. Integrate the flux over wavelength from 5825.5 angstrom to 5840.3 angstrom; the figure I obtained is 249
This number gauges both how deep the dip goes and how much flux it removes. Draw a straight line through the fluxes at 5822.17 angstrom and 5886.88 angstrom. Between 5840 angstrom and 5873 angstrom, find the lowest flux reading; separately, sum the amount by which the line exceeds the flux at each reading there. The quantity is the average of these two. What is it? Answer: 7.7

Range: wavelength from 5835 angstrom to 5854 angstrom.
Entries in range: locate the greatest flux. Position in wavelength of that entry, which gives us 5853.09 angstrom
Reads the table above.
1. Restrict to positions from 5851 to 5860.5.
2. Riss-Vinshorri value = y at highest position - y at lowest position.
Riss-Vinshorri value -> 1.5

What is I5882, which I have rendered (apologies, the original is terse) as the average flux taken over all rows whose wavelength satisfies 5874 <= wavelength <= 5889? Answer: 17.6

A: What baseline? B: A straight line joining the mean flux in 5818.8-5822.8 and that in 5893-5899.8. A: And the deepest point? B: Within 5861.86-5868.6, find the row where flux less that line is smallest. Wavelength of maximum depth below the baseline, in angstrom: 5867.93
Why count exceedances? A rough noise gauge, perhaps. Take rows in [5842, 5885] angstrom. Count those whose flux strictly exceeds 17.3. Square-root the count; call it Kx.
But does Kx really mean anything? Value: 4.2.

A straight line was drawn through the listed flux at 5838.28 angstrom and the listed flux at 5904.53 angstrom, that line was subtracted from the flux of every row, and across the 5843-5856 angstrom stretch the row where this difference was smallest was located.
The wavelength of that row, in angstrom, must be 5850.39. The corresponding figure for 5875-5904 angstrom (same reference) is 5895.02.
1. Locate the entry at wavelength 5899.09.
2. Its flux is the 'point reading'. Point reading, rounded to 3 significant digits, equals 19.0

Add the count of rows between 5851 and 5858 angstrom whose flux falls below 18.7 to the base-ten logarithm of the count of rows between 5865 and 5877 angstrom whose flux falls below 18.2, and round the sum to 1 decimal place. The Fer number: 3.8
